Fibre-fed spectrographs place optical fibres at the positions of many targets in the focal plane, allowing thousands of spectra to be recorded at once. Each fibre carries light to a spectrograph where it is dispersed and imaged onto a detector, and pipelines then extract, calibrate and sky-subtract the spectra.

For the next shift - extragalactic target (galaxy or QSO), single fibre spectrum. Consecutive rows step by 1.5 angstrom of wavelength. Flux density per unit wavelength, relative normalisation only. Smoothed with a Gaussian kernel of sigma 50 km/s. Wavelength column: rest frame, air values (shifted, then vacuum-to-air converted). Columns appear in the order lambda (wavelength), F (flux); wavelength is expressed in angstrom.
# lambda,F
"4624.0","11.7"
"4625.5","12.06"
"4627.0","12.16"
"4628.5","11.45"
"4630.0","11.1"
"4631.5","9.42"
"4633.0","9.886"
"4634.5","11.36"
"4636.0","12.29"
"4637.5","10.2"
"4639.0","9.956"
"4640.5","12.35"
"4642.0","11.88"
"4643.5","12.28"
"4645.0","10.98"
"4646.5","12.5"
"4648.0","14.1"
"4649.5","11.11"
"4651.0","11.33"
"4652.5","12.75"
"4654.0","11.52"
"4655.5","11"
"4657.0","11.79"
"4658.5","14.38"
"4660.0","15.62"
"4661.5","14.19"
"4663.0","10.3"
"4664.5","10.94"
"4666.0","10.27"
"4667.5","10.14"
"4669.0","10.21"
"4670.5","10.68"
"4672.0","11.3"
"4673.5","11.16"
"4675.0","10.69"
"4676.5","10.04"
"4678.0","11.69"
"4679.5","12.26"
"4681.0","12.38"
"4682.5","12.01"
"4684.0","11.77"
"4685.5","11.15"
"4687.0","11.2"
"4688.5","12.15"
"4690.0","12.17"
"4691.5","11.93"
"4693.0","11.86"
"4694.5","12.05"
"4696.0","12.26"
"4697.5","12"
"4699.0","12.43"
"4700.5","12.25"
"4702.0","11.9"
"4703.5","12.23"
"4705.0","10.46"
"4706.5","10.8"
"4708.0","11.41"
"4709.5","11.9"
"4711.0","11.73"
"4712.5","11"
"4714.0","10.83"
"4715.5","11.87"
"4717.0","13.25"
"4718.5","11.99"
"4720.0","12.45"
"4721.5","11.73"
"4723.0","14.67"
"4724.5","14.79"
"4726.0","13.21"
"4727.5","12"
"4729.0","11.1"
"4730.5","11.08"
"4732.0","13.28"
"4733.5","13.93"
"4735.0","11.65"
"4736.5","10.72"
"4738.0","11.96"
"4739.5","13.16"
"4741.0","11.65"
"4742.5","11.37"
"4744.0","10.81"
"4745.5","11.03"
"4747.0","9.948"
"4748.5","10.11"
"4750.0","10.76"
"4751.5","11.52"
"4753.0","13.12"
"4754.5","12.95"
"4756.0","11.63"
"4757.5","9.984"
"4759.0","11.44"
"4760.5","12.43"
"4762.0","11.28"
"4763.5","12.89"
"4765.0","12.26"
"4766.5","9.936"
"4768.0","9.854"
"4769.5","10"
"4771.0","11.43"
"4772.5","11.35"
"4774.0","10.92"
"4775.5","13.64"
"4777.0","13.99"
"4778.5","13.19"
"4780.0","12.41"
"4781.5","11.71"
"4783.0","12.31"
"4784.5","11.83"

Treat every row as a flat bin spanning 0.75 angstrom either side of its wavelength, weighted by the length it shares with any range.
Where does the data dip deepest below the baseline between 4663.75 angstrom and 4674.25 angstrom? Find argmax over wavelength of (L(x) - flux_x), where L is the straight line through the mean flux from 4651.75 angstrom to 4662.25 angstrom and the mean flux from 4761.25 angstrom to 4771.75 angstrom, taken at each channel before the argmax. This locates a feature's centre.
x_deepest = 4667.5 angstrom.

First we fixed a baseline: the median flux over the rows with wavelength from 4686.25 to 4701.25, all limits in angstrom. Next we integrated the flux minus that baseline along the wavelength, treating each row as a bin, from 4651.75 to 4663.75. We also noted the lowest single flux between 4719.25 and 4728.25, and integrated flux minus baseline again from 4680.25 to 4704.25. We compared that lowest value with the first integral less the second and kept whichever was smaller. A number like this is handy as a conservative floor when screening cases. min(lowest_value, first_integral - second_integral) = 10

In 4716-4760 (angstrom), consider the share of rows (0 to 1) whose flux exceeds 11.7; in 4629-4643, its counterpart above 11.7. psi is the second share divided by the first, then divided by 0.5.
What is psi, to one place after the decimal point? 1.4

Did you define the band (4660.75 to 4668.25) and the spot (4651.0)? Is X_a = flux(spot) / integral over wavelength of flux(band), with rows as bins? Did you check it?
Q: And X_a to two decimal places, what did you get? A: 0.14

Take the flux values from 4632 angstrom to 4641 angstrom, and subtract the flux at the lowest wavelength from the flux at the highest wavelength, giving 2.5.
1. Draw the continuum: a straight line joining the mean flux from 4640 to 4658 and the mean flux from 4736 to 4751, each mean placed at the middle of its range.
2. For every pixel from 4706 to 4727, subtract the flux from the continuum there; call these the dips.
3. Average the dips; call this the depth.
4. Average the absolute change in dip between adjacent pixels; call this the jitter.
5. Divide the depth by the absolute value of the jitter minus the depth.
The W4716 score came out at -0.5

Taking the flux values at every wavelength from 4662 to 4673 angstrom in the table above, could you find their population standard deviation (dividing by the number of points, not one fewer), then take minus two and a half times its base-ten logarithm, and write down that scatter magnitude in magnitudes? 1.0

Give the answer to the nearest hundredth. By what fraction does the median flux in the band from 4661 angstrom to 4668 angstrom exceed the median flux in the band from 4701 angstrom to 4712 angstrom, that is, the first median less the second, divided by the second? -0.12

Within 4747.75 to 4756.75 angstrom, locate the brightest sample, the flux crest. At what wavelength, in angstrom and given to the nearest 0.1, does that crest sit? 4753.0 angstrom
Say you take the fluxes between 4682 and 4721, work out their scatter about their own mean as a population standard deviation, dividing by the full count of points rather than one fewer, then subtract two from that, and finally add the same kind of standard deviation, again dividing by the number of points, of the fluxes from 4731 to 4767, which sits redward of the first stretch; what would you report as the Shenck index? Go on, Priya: -0.3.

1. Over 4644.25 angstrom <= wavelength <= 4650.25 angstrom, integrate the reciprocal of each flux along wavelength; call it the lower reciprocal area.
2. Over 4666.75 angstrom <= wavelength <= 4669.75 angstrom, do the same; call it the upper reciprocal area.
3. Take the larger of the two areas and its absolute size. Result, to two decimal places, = 0.50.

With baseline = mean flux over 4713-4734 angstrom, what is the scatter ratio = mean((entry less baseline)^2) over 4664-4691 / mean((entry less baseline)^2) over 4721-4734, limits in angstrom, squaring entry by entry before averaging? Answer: 1.2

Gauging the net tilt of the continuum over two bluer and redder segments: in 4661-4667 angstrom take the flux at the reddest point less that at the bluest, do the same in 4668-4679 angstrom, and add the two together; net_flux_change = -2.4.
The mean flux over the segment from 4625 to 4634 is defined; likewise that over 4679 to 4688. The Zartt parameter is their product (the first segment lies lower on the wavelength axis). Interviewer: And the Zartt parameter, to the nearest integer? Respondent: 130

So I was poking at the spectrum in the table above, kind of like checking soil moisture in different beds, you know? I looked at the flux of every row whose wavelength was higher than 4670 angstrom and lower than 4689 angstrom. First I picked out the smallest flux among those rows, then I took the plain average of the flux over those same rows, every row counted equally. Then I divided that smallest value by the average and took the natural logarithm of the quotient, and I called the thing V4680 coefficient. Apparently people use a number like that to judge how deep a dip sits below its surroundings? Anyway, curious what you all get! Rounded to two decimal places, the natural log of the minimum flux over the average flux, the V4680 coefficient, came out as -0.13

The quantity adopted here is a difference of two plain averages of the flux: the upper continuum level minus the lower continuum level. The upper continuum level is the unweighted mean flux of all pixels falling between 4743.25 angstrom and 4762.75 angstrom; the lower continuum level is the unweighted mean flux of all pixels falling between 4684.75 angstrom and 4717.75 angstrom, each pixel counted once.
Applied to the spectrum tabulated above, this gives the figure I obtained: -0.5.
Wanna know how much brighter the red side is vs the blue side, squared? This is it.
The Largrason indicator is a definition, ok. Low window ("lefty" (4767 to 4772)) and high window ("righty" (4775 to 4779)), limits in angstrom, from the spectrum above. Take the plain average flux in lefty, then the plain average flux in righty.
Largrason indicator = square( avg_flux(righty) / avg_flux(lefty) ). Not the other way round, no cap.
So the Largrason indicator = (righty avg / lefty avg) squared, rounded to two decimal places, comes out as 1.70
